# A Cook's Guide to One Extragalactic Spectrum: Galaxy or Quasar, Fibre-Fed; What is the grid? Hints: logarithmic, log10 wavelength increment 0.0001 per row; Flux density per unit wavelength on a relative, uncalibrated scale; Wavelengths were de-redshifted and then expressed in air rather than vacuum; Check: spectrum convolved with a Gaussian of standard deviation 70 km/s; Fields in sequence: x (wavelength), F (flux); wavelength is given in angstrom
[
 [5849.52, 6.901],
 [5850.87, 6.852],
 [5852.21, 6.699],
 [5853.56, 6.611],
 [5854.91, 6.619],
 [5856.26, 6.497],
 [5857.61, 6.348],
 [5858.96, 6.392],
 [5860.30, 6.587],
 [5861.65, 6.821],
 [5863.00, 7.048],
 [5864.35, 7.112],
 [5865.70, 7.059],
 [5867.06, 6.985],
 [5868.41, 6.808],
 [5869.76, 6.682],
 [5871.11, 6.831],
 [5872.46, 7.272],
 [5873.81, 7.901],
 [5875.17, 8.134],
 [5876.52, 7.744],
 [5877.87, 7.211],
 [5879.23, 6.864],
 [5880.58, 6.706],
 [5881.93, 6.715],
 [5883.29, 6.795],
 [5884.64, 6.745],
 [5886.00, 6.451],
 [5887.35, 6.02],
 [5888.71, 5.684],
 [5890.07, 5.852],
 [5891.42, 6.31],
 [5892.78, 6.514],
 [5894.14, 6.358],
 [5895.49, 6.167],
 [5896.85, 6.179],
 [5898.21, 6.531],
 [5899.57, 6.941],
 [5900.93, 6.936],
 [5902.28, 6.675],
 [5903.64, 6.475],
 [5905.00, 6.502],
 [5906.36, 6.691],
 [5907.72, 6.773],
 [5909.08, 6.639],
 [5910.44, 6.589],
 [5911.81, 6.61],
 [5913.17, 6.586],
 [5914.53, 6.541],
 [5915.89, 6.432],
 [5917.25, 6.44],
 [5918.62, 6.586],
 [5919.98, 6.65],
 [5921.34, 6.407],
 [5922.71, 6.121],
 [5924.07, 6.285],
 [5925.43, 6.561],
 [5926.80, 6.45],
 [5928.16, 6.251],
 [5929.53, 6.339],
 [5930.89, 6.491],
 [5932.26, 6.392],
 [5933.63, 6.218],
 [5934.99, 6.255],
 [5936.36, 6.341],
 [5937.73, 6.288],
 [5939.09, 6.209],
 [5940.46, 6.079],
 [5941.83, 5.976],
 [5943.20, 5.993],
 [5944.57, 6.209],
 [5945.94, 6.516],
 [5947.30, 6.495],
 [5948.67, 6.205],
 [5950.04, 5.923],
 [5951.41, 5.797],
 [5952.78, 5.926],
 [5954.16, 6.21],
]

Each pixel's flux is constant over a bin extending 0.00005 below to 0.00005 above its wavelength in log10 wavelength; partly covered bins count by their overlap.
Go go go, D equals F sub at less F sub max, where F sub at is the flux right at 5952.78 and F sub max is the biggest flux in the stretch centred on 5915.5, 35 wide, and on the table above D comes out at -1.0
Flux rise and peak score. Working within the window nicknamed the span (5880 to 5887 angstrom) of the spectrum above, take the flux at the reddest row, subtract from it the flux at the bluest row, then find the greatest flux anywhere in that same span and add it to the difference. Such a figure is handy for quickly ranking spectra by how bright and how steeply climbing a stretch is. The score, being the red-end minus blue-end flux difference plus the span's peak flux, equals 6.54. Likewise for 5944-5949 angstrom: 6.51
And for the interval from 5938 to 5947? 6.82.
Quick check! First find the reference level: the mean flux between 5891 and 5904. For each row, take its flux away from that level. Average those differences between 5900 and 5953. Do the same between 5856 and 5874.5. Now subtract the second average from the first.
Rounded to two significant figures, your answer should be 0.50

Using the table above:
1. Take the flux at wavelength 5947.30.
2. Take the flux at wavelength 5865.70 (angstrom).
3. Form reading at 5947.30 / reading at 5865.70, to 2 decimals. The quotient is 0.92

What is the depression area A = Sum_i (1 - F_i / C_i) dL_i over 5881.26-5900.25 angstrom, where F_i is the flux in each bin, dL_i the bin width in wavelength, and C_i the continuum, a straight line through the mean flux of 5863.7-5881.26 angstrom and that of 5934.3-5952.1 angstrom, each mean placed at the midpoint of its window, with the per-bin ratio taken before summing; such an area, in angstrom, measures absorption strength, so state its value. 1.49 angstrom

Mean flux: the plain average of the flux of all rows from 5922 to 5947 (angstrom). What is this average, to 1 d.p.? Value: 6.3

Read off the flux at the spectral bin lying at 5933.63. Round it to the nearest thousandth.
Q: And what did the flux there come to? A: 6.218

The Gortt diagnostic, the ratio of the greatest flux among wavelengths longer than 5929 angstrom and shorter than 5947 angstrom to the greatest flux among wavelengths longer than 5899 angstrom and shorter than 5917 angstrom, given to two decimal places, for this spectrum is 0.94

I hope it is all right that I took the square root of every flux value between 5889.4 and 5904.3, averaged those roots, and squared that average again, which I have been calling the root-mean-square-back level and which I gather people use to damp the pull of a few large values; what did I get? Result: 6.45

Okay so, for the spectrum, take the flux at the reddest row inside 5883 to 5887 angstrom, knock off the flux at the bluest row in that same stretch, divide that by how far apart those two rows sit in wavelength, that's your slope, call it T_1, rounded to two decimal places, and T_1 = -0.13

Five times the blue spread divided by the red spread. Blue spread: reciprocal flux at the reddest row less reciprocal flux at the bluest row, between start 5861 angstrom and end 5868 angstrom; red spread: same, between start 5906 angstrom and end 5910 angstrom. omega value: -15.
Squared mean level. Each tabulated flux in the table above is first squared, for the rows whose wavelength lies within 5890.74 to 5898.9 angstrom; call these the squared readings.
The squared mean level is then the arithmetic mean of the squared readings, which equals 40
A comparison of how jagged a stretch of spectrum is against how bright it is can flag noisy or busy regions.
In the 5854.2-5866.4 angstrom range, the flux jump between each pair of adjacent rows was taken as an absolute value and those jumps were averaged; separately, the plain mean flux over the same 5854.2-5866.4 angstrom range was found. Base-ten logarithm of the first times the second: -0.04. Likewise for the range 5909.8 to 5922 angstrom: -0.27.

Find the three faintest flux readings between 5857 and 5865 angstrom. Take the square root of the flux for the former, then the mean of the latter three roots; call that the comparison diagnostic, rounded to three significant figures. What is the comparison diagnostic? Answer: 2.54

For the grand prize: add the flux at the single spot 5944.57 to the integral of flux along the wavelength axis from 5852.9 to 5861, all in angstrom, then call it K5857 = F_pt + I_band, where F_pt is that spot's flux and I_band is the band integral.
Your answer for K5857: 59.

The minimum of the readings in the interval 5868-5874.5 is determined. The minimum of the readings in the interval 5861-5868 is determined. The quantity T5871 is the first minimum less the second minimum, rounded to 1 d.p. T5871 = -0.1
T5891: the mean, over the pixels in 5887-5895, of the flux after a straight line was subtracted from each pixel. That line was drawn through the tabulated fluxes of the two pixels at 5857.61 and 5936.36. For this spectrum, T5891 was -0.22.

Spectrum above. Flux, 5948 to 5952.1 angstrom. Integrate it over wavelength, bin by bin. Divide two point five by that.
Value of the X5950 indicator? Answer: 0.102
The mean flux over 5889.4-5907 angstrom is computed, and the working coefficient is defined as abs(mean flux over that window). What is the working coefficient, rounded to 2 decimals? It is 6.47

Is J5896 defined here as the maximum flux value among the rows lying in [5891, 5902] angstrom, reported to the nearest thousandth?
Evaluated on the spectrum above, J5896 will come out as 6.941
